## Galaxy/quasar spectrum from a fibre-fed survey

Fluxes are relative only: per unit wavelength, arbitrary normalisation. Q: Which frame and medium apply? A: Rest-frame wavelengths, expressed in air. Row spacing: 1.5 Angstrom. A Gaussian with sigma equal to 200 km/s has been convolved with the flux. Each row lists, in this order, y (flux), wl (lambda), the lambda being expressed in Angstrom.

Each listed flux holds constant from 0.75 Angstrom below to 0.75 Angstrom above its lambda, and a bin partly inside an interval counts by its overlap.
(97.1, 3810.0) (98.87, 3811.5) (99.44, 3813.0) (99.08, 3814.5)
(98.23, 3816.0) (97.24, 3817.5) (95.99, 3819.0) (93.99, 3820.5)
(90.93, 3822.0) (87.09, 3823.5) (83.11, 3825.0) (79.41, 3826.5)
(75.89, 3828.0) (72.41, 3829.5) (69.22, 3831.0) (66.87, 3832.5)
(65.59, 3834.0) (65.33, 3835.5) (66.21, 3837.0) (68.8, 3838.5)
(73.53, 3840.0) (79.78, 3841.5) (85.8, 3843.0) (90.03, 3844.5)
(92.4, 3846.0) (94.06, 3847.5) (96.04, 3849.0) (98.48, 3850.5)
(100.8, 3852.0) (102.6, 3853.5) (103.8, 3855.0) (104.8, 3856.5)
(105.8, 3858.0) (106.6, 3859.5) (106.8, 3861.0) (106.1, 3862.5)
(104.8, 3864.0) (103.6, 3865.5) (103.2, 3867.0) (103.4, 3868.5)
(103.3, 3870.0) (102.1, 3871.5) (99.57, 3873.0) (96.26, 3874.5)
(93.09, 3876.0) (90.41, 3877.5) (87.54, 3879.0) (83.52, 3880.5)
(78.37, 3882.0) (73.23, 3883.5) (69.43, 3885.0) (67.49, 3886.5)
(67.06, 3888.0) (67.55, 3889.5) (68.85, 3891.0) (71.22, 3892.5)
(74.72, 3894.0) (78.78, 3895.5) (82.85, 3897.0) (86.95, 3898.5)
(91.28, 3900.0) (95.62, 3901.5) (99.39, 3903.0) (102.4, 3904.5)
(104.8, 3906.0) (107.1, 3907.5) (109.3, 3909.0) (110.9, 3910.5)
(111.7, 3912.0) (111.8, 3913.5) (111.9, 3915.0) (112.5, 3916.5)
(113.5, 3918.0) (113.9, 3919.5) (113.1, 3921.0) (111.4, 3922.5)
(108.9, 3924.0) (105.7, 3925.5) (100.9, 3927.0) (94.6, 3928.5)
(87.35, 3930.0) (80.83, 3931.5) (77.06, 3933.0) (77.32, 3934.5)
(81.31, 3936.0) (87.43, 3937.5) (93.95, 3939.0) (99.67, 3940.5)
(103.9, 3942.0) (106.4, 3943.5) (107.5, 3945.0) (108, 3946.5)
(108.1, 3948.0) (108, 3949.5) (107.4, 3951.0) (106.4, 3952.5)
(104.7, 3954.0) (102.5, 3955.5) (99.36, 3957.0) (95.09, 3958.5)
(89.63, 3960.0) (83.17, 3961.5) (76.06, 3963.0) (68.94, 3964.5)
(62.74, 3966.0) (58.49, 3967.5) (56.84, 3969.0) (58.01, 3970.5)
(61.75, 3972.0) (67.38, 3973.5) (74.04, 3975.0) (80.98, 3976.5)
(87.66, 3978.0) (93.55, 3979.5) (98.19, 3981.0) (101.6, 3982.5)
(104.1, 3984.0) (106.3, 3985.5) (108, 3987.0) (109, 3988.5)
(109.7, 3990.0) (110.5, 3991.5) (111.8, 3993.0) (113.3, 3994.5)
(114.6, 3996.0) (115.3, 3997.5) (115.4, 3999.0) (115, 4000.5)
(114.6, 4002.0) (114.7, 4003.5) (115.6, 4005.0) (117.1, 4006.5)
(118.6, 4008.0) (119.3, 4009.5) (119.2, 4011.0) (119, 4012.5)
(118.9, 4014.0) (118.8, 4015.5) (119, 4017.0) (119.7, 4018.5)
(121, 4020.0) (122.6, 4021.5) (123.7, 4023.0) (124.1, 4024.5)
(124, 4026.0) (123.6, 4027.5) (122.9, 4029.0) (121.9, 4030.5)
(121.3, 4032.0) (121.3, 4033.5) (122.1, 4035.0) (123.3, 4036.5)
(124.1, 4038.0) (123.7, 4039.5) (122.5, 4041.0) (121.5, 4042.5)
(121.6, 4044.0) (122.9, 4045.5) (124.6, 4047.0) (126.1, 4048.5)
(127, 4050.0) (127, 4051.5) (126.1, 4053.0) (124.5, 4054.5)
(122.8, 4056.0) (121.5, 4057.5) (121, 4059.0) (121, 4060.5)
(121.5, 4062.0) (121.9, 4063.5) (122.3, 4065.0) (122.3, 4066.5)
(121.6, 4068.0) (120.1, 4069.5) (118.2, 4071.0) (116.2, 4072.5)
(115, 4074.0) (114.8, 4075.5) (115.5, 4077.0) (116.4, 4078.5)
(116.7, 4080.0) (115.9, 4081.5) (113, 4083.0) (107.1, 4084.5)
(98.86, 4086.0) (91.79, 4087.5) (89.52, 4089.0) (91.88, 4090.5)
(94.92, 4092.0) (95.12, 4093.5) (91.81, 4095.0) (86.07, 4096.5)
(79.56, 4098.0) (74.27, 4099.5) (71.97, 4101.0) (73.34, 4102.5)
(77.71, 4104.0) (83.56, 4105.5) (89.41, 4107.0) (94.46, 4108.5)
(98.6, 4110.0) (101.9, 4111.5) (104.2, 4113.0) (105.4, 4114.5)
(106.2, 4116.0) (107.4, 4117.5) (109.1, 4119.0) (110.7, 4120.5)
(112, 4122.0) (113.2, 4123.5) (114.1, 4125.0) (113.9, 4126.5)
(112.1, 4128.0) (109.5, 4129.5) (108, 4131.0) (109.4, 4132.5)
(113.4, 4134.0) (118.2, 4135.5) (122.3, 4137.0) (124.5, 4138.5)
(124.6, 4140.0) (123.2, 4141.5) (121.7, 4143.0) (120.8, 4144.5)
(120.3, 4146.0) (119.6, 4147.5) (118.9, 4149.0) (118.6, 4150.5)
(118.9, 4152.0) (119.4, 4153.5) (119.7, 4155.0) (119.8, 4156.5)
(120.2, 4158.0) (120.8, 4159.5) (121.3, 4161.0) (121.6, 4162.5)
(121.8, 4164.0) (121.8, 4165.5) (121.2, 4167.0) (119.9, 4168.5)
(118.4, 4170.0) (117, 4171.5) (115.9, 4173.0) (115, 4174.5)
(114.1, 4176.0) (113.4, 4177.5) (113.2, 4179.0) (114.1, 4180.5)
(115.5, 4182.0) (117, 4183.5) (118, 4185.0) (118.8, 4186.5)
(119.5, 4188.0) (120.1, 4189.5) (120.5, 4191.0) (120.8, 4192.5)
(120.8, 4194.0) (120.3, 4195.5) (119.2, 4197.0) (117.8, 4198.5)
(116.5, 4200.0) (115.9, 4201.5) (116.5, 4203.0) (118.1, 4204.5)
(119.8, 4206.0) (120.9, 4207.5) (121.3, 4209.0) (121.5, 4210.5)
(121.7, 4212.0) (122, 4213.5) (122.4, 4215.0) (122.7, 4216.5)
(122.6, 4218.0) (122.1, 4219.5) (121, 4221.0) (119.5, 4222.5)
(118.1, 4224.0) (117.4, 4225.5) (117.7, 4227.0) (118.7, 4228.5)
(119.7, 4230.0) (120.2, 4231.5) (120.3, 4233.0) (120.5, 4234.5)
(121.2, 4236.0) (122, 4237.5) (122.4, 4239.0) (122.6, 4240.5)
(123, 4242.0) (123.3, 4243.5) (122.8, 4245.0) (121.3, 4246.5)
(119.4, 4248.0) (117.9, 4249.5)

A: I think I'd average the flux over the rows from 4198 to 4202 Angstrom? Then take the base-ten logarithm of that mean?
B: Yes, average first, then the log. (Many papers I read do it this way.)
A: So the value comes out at 2.07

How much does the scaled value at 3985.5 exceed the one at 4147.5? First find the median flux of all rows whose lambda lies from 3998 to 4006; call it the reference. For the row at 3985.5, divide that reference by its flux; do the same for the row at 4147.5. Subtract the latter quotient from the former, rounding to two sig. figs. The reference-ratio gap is 0.12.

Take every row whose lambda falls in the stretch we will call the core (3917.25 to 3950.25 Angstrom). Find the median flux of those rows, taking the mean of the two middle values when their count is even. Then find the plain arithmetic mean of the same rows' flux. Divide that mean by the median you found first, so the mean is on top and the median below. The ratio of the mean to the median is 0.95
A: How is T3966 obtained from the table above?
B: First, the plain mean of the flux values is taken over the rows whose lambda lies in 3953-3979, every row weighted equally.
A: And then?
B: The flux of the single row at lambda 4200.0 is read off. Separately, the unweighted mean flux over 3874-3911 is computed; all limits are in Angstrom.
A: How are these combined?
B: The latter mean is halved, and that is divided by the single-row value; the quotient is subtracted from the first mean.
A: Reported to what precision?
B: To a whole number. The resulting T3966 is 78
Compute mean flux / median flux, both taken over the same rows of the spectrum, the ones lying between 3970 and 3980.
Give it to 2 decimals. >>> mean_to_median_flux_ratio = 1.01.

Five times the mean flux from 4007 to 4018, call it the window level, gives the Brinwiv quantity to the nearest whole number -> 595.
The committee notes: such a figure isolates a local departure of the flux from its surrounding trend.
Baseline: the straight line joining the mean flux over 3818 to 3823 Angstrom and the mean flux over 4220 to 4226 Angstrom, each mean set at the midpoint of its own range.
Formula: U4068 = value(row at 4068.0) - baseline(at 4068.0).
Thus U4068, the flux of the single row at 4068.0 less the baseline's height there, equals 12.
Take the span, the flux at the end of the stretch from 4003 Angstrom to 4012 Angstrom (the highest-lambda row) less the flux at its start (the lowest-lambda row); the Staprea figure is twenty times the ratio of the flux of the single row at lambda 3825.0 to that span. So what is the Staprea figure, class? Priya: 369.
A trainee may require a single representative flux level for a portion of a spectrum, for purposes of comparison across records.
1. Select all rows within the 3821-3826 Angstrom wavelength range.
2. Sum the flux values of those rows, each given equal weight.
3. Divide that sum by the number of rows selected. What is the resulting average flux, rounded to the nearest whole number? 87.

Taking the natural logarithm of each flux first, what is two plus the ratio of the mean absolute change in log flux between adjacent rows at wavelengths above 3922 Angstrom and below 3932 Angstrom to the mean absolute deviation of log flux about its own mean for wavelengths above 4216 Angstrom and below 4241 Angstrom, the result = 6.4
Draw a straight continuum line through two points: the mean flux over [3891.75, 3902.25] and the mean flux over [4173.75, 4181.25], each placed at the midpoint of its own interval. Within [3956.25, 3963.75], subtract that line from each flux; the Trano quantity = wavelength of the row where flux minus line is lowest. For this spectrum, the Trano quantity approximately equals 3963.0 Angstrom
